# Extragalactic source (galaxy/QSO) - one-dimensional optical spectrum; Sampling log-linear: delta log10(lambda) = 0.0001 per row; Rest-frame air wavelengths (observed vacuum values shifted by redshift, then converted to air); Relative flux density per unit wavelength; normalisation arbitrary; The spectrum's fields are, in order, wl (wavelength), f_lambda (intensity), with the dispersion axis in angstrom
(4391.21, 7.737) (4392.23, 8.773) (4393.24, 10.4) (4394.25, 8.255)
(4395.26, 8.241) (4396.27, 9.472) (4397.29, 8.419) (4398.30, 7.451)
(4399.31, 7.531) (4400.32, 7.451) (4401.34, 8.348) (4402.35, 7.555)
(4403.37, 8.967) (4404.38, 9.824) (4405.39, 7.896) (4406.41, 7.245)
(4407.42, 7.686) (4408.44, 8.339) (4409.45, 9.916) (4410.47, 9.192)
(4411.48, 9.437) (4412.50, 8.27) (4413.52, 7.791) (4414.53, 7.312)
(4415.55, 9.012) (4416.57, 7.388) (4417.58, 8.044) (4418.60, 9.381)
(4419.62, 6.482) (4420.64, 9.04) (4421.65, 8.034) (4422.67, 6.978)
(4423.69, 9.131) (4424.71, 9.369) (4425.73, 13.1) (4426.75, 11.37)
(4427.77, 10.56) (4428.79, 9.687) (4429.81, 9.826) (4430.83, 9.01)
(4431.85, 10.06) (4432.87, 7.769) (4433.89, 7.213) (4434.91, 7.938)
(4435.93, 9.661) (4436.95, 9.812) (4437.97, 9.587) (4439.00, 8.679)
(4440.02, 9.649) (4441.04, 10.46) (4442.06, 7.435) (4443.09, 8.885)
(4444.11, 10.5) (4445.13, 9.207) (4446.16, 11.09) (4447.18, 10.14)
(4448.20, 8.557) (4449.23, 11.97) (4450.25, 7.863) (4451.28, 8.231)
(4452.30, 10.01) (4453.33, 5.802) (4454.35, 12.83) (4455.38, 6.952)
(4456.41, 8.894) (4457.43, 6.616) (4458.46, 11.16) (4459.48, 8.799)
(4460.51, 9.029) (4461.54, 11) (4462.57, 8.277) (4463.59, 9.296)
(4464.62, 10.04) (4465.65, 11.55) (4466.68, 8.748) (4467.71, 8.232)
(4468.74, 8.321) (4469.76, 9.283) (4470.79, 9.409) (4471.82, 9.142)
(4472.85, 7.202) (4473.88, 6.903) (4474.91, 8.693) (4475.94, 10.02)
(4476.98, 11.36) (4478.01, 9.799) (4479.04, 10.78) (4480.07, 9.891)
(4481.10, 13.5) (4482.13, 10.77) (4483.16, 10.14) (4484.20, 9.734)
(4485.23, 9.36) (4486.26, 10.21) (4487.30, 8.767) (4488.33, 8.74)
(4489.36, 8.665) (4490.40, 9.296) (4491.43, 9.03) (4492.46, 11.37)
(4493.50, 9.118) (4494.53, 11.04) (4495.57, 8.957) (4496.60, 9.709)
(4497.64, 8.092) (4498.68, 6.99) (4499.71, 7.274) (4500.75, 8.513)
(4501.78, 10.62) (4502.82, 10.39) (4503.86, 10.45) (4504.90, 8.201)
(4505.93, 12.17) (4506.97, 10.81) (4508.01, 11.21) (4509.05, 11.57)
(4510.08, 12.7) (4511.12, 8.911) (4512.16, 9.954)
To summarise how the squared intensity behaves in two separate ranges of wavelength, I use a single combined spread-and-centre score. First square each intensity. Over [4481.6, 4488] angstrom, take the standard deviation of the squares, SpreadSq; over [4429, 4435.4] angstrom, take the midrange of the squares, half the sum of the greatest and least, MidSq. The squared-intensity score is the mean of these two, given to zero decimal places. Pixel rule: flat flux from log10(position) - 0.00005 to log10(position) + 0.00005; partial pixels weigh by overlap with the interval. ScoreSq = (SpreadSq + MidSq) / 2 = 45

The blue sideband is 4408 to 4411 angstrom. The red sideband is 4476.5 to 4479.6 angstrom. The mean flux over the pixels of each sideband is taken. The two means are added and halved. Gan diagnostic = 9.9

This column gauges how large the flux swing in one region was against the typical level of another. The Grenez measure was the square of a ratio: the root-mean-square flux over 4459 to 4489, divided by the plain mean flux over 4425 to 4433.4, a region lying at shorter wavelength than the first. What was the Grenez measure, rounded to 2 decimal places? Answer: 0.90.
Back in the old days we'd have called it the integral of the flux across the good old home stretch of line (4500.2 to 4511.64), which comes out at 120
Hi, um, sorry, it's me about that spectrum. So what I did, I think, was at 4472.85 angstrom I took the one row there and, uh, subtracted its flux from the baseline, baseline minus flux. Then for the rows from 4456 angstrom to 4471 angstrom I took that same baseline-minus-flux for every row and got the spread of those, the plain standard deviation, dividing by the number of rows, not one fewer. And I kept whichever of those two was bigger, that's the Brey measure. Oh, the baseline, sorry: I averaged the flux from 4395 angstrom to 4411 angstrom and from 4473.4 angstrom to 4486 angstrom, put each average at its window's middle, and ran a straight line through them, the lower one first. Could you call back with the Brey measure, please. 2.73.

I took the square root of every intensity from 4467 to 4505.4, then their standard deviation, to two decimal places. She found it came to 0.22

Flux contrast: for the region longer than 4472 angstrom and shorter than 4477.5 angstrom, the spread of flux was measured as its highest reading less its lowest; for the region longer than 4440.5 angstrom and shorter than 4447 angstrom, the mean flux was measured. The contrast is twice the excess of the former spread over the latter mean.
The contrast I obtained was -10.3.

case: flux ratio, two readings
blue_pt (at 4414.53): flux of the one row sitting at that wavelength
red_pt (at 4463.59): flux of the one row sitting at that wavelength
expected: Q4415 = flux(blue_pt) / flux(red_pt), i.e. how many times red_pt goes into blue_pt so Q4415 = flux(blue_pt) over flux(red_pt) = 0.79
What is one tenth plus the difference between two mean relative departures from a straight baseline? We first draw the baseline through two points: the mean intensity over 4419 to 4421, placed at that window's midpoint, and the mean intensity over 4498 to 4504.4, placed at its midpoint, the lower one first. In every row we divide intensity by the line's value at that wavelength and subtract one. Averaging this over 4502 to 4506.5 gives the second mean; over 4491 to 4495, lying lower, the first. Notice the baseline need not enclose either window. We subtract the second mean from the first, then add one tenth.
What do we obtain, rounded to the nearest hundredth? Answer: 0.10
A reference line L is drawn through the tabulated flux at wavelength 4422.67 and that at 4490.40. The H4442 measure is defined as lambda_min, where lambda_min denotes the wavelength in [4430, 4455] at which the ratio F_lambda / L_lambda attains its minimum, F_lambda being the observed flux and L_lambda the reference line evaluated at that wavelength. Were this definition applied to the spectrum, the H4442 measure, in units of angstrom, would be 4453.33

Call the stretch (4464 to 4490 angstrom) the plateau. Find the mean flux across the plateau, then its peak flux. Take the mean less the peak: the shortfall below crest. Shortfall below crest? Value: -3.9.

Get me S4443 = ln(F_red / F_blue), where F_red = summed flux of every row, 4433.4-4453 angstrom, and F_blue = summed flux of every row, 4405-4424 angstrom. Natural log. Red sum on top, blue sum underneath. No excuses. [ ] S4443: 0.12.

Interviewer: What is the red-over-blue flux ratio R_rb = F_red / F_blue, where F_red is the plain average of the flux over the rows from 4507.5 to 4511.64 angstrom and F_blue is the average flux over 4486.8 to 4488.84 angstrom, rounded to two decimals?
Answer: 1.27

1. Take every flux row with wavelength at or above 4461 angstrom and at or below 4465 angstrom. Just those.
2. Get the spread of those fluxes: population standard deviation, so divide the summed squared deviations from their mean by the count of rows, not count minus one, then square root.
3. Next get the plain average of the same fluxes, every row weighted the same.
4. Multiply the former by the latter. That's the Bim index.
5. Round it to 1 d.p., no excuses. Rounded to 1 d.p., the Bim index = 9.6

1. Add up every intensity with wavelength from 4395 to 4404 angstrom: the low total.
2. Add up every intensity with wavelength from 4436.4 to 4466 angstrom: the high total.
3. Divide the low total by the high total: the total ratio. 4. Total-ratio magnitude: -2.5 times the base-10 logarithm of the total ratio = 1.4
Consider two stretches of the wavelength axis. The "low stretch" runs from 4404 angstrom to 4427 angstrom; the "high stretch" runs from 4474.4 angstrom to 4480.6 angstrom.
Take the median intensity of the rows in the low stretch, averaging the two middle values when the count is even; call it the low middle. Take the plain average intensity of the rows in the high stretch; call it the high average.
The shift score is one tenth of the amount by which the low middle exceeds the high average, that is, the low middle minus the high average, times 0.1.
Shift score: -0.18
